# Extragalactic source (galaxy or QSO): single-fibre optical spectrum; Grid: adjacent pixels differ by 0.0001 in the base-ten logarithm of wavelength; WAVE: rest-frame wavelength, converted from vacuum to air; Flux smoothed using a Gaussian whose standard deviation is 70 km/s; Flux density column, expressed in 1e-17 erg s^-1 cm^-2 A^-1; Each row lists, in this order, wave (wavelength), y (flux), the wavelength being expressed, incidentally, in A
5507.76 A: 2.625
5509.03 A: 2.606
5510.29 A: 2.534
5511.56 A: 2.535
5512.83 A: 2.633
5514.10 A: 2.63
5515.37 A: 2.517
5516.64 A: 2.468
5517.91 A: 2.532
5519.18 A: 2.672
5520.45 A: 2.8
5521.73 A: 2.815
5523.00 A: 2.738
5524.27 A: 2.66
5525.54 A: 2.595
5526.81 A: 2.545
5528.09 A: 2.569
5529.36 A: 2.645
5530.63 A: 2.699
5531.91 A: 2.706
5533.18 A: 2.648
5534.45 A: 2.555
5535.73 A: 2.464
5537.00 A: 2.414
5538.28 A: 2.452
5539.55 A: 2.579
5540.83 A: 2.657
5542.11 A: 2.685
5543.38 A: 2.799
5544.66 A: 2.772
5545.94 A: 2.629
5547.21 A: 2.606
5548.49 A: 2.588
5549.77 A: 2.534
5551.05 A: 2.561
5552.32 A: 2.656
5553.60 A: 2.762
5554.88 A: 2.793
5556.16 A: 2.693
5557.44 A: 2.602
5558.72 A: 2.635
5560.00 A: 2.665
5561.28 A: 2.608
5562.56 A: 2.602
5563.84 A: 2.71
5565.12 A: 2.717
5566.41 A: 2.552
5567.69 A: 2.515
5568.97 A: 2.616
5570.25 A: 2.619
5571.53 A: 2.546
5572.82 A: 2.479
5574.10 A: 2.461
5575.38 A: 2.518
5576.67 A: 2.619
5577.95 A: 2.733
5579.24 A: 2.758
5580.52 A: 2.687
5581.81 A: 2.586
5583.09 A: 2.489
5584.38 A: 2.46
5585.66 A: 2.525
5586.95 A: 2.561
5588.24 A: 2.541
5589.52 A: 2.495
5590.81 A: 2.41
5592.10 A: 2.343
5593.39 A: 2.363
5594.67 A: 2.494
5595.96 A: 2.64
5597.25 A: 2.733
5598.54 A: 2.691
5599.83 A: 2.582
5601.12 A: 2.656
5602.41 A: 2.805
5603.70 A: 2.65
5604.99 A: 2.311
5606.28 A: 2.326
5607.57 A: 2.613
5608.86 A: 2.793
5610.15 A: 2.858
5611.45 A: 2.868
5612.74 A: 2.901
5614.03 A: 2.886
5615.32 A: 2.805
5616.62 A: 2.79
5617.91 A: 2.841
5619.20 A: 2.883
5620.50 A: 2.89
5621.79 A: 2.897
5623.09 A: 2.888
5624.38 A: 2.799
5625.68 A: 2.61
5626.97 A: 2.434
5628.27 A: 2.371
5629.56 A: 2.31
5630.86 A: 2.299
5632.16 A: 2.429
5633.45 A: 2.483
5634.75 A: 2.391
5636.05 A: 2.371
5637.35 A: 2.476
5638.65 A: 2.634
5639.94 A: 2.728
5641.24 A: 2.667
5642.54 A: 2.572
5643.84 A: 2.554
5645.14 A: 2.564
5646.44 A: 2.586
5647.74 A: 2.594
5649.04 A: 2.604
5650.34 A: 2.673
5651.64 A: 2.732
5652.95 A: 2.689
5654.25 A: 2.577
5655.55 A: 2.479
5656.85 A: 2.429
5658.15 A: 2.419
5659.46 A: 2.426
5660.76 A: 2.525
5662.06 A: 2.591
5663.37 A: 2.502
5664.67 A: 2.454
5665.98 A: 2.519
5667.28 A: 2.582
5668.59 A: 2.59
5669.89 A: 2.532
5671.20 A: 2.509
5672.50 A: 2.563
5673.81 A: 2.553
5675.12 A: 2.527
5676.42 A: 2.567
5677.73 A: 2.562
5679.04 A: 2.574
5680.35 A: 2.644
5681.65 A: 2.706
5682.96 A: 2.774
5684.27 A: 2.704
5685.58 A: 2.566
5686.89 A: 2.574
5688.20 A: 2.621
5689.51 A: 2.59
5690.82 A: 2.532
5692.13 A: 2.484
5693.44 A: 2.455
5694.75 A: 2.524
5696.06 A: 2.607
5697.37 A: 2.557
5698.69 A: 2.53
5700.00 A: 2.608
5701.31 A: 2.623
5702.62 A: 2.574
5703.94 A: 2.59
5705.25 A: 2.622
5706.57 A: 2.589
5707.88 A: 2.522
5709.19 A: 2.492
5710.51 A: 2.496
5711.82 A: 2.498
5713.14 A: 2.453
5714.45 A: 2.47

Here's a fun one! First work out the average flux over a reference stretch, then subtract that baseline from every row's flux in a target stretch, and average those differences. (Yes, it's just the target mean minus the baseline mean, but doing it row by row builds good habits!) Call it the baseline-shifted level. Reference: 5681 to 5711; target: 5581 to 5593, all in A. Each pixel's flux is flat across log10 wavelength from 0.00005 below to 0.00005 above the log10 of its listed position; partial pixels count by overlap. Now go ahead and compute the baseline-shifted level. -0.09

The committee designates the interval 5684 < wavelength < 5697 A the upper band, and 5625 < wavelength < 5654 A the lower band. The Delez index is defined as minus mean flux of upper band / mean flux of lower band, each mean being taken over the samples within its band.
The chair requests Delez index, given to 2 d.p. -1.01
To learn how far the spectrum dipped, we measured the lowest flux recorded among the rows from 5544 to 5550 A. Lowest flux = 2.534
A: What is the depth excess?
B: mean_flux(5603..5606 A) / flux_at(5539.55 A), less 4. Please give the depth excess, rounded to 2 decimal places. -3.04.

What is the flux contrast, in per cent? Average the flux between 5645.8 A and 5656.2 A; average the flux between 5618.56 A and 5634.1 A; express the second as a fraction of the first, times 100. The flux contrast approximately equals 100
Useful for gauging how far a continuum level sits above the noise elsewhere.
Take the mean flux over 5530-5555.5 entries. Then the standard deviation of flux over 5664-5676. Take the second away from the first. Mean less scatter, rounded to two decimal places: 2.59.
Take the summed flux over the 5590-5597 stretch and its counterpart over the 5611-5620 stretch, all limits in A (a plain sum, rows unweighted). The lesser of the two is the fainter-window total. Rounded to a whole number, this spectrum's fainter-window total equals 12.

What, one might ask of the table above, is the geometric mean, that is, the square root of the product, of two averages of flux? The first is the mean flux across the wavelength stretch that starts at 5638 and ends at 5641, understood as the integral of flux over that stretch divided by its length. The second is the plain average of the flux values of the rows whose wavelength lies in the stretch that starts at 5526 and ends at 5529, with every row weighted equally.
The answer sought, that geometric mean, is 2.62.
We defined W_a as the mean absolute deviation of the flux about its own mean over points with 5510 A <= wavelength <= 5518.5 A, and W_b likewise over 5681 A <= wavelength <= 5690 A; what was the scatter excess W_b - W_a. 0.022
